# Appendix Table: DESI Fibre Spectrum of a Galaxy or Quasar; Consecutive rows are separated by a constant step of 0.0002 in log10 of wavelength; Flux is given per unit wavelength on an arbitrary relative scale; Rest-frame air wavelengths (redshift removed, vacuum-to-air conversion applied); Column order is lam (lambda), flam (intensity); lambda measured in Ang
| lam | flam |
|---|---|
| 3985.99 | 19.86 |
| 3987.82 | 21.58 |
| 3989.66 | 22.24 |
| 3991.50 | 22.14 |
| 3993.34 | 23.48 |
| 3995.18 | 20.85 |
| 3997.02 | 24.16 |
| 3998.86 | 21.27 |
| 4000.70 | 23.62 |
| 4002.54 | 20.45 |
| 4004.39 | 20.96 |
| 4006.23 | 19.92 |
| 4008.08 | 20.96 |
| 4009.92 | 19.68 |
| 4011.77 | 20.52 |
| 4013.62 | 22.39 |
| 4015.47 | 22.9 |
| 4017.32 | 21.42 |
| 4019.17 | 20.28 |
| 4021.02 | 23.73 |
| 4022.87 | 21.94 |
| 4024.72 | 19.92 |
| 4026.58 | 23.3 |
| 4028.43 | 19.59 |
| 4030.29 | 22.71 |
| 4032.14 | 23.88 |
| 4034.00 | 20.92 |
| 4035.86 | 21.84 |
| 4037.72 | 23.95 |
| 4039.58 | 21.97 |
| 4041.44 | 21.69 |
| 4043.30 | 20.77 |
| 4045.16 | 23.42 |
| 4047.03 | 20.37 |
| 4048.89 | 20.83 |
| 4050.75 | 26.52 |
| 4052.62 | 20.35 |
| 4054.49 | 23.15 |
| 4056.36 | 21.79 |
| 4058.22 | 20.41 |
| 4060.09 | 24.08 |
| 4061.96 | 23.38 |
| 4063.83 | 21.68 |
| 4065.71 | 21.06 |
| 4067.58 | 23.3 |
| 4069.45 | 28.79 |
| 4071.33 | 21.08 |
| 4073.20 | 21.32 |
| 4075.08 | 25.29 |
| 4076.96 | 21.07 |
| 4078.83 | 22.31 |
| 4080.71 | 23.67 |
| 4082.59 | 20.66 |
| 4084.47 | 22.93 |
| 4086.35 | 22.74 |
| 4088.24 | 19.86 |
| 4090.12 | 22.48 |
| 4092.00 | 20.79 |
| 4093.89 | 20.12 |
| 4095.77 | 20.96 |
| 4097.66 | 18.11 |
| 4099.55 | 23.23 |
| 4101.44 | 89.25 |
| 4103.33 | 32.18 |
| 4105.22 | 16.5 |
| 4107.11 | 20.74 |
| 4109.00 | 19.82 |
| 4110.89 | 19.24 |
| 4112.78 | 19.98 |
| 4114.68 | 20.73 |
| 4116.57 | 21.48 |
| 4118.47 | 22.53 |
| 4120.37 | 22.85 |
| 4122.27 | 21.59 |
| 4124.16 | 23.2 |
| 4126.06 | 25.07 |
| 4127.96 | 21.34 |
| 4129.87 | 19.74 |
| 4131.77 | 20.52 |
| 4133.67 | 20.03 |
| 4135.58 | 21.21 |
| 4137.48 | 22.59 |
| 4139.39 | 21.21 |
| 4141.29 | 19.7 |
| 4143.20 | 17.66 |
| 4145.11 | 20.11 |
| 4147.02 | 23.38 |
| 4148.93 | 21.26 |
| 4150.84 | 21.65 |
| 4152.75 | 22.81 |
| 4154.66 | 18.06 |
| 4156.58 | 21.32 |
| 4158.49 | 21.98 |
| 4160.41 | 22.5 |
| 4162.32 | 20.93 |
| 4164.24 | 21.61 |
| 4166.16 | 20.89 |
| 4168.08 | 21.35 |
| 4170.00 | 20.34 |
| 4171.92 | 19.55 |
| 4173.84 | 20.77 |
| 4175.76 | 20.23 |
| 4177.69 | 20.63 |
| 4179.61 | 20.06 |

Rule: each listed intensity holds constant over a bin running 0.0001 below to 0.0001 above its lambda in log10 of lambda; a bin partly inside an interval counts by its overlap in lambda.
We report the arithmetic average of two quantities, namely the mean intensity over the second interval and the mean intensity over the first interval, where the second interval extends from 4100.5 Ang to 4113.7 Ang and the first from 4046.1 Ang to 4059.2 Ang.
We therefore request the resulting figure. 26.5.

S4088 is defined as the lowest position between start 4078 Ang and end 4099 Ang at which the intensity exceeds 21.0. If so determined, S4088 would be 4078.83 Ang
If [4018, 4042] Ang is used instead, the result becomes 4021.02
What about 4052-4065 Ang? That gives 4054.49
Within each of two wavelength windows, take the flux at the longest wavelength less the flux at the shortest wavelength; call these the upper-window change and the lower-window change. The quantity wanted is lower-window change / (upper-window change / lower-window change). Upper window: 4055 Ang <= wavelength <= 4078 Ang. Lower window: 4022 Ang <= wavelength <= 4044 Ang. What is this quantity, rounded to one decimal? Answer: -1.9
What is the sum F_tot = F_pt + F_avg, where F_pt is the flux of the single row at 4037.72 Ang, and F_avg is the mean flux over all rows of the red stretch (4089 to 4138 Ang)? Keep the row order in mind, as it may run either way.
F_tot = 48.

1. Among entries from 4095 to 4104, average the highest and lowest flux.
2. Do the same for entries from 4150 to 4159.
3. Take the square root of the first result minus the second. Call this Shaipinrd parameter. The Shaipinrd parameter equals 5.77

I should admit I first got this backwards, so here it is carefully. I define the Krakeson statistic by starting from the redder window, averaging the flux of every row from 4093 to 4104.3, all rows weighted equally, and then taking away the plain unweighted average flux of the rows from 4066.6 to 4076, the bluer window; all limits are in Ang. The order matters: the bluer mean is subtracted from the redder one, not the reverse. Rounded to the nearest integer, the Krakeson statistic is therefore 10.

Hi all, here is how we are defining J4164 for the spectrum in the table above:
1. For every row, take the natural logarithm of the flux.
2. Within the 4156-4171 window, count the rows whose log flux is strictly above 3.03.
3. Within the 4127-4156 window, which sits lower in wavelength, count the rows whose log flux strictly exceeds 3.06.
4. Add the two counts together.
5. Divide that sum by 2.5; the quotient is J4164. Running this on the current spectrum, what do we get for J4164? 4.8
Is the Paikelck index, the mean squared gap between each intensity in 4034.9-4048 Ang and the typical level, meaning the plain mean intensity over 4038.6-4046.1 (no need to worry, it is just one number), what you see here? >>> 1.4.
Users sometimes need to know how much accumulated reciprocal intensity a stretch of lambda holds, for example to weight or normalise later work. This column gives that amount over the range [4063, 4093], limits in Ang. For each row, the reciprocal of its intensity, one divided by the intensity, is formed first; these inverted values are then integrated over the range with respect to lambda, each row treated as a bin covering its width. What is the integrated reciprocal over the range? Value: 1.35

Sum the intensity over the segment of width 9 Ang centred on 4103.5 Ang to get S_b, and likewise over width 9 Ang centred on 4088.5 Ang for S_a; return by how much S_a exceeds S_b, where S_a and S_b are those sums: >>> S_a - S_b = -73.1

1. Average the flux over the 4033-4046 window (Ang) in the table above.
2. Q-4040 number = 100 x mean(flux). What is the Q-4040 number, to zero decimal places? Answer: 2208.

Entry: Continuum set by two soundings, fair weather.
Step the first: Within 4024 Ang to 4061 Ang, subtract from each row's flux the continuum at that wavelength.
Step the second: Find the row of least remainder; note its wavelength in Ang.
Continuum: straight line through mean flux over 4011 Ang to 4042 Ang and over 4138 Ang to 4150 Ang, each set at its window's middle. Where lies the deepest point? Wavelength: 4028.43 Ang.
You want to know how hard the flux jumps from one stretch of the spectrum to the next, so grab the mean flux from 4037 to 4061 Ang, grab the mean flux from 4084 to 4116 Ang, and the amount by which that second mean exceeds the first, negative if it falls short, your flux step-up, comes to 3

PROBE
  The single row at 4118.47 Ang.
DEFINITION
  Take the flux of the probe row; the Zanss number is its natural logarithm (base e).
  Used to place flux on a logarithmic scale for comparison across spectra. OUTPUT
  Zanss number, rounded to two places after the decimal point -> 3.11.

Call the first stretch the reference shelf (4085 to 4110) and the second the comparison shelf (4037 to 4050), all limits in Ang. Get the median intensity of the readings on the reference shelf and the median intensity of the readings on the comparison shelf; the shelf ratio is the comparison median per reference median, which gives 1.04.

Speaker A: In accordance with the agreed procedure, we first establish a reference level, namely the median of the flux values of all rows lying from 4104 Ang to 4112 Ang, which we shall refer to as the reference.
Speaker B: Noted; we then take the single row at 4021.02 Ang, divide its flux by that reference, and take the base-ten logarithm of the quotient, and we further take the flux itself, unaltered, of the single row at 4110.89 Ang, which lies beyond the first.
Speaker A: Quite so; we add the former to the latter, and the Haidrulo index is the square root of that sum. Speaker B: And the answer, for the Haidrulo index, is 4.40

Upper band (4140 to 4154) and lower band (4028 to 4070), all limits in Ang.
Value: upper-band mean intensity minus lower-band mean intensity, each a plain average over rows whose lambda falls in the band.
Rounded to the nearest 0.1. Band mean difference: -1.5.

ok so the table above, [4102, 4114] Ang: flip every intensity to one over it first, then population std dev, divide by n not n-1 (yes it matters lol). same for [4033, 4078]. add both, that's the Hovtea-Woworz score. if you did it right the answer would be 0.013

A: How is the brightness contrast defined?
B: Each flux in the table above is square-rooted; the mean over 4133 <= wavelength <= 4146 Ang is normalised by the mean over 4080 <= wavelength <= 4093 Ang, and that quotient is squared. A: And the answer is 0.93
